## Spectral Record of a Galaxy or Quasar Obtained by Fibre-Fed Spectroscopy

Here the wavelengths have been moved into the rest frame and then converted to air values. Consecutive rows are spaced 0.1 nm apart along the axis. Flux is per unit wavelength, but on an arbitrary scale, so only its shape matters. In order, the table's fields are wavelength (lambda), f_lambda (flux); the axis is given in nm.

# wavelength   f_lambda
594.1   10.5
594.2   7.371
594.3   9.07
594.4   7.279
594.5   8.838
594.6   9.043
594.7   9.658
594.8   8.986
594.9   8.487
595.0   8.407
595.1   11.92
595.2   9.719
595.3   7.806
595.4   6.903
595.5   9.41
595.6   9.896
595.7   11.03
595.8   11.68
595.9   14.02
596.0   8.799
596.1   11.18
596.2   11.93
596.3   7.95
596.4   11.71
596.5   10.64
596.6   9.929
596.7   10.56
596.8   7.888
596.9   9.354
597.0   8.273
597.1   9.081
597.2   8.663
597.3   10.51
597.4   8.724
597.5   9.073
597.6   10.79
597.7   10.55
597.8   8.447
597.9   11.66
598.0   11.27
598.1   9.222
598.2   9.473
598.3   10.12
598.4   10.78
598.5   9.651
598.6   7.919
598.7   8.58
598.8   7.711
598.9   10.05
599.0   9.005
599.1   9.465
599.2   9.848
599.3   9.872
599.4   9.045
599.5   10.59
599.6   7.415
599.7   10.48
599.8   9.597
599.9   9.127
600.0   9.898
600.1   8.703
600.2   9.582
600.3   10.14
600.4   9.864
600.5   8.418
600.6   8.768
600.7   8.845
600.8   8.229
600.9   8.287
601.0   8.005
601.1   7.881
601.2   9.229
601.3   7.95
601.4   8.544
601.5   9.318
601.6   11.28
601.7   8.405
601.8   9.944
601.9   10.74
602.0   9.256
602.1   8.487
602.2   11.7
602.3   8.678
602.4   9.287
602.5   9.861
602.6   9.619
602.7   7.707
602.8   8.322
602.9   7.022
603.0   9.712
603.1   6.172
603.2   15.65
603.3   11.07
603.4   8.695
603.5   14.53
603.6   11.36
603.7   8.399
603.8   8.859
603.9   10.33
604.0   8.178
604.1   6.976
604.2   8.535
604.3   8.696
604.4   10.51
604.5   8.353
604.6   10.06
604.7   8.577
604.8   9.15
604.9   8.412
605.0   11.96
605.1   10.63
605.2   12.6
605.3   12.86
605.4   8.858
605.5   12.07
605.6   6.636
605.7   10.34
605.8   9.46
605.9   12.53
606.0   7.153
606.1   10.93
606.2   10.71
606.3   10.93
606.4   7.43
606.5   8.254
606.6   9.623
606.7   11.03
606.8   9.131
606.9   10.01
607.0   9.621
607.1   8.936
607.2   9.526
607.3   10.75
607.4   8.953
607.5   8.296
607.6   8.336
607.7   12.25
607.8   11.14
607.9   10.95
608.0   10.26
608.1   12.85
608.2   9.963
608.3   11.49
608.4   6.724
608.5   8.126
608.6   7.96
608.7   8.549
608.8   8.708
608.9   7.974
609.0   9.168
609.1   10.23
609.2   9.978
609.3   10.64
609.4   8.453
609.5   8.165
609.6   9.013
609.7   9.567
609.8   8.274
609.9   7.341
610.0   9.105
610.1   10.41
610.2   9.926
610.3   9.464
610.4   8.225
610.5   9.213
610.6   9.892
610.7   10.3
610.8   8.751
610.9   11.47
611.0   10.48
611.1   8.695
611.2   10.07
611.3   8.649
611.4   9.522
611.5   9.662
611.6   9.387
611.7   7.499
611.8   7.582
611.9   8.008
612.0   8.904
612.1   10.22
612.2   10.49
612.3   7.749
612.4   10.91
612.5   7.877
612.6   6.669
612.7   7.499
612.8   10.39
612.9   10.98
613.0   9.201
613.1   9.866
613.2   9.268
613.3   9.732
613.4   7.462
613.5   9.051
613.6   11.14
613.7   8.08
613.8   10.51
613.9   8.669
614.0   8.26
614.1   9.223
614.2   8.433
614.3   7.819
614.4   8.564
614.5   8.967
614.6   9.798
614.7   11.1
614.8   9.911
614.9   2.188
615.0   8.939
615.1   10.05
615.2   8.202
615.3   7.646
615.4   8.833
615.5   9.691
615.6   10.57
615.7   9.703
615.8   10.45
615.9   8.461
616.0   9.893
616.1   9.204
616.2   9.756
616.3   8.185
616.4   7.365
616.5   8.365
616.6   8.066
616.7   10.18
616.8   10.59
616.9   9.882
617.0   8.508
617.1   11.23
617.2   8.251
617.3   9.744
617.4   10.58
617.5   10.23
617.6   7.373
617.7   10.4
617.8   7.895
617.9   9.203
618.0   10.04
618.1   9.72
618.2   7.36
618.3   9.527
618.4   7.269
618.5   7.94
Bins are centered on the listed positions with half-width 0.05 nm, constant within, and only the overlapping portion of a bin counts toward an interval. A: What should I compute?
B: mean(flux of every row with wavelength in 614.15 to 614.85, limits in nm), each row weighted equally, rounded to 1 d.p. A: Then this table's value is 9.2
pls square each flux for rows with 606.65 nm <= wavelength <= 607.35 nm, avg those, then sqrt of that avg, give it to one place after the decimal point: 9.9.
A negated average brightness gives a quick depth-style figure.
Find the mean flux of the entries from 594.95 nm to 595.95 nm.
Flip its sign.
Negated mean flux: -10.08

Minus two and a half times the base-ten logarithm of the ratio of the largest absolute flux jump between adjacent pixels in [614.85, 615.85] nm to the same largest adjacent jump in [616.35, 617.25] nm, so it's -0.9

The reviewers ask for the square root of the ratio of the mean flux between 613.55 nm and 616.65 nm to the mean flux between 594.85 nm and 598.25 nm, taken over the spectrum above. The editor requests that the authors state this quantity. 0.951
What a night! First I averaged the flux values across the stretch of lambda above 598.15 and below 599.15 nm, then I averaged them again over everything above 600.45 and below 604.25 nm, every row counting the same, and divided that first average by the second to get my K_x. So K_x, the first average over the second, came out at 1.00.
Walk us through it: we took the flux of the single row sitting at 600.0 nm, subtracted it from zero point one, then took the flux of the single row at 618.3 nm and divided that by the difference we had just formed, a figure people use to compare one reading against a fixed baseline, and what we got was -1.0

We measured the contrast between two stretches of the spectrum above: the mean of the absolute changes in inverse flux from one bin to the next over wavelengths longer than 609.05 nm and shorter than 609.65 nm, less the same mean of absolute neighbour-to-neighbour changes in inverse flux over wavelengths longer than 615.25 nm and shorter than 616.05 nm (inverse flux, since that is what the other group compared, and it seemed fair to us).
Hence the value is 0.00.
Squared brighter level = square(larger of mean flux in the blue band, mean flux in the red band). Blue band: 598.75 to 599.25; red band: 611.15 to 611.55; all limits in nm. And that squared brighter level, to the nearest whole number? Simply 90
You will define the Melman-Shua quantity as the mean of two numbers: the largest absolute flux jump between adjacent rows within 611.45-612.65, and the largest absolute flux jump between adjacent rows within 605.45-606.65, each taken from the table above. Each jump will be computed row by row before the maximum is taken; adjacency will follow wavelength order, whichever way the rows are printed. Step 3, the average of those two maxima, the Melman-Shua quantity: 4.3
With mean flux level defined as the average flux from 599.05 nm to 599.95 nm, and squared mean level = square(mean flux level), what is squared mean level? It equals 90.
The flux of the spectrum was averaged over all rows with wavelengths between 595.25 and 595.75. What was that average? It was 9.0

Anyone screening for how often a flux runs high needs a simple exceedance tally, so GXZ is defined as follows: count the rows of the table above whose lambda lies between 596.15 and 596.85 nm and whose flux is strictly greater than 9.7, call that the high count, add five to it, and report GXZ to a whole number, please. 10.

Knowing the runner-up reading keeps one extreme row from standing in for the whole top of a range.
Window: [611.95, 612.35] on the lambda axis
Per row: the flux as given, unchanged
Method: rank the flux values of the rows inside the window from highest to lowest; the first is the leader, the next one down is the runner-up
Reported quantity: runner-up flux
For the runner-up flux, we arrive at 10.22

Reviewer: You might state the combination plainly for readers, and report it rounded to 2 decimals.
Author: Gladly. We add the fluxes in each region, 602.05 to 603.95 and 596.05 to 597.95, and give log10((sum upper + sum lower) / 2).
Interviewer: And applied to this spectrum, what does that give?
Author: 2.27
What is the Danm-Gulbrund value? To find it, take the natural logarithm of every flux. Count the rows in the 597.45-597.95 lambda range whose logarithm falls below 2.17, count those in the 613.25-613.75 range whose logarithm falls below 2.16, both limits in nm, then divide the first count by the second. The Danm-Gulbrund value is 0.50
